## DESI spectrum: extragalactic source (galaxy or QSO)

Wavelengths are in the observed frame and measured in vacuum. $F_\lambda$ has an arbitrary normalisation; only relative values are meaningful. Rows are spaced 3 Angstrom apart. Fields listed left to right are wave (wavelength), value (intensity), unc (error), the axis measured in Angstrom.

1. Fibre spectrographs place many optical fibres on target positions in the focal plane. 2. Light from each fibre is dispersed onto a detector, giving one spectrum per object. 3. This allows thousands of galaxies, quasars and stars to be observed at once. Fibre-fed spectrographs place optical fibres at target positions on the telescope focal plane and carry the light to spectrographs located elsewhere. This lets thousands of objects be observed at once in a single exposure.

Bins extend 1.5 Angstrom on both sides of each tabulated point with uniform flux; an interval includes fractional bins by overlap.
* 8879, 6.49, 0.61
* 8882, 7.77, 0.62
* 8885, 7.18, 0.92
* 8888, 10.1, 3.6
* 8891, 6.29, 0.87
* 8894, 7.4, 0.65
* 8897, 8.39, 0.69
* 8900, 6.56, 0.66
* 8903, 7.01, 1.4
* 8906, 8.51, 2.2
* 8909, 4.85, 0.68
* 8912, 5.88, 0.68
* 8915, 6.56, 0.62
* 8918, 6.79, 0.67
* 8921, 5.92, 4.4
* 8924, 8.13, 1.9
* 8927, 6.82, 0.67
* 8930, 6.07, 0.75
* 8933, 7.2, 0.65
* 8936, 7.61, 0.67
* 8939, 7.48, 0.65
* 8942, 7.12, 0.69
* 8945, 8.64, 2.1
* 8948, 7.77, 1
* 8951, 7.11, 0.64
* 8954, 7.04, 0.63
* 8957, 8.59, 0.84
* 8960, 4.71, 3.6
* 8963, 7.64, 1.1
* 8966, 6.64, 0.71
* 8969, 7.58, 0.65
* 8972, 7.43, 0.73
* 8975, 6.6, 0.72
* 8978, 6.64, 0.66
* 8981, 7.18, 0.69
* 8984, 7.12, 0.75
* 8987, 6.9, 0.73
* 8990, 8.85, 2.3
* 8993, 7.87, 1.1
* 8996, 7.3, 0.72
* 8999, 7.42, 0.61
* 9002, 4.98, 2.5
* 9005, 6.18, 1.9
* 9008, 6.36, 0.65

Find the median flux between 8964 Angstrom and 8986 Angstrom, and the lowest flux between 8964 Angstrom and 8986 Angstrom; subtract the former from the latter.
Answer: -0.5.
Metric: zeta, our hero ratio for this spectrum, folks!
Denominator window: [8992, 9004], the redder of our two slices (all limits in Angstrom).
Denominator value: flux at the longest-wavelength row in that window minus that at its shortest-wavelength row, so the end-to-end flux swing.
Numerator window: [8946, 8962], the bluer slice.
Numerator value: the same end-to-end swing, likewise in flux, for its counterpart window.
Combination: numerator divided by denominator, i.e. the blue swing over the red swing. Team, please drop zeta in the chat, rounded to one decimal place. 1.1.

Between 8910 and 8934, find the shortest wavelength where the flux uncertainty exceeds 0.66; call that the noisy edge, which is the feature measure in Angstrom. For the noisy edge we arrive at 8912 Angstrom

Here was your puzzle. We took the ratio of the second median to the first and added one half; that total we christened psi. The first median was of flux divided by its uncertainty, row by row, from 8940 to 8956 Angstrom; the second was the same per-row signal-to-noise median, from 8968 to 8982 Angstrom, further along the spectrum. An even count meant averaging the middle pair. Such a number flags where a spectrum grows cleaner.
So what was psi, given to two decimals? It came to 1.49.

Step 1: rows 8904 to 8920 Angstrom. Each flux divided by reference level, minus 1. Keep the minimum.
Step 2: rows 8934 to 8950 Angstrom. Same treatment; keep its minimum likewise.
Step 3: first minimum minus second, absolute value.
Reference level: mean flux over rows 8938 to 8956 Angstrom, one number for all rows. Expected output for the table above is 0.30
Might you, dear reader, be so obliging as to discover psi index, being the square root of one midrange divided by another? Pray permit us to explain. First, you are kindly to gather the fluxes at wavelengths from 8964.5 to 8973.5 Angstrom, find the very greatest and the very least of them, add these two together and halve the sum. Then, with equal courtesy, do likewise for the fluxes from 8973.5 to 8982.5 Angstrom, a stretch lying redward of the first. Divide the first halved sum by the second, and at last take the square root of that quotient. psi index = 1.016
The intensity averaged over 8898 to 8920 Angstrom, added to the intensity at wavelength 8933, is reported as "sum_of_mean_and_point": 13.8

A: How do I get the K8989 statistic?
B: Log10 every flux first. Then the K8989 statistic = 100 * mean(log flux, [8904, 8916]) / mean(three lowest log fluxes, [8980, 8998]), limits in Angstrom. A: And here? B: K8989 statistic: 94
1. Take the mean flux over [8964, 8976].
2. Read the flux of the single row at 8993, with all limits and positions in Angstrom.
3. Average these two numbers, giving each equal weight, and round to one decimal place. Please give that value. 7.5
